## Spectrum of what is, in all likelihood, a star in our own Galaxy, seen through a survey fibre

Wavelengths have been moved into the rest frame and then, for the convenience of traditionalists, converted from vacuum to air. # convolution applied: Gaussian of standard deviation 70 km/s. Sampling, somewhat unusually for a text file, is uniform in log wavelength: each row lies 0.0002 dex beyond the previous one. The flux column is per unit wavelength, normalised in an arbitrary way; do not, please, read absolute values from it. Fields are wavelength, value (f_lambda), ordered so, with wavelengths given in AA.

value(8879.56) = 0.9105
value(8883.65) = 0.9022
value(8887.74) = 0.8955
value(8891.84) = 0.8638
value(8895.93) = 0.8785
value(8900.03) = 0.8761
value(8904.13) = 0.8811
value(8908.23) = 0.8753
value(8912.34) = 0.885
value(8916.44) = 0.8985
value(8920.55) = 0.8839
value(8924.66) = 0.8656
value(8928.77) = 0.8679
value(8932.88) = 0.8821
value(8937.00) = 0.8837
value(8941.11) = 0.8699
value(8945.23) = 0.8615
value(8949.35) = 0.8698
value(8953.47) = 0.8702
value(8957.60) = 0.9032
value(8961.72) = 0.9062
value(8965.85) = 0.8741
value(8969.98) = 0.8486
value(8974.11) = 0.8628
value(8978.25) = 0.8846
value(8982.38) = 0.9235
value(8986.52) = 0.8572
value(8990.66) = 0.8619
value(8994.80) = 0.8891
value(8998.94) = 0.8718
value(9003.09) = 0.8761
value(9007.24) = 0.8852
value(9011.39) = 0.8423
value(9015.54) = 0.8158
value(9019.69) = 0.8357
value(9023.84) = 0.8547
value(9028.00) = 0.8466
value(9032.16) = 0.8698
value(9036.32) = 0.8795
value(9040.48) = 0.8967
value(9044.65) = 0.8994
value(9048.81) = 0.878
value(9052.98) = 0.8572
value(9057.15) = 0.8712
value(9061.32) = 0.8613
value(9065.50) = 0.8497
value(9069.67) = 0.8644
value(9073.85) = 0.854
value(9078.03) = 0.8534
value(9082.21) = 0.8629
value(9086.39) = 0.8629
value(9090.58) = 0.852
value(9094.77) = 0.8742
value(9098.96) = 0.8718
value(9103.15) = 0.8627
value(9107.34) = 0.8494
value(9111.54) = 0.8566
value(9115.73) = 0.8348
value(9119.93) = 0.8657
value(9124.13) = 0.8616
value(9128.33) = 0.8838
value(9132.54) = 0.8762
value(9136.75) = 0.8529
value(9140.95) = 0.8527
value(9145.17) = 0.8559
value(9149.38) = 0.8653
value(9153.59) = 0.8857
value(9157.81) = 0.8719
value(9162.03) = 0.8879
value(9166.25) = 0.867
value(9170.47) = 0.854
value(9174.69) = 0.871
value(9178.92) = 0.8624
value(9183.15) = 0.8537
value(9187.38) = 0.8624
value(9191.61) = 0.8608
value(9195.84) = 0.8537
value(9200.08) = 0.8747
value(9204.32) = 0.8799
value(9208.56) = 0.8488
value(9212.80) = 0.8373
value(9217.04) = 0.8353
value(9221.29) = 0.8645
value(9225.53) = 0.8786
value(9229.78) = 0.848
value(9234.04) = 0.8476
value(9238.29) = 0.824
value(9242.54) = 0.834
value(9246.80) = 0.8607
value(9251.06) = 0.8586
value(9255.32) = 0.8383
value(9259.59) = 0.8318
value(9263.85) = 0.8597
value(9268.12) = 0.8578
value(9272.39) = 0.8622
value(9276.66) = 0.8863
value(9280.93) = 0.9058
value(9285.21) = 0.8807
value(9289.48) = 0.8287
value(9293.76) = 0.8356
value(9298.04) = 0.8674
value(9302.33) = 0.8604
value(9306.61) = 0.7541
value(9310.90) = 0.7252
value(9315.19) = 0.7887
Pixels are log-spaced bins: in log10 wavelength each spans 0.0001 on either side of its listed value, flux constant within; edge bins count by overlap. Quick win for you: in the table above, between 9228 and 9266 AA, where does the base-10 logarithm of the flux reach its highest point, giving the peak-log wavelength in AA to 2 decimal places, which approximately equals 9246.80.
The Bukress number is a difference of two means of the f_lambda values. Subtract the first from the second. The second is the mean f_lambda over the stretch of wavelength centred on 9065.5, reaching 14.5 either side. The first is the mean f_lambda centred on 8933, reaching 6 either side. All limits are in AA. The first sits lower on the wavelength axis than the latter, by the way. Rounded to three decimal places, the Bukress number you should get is -0.019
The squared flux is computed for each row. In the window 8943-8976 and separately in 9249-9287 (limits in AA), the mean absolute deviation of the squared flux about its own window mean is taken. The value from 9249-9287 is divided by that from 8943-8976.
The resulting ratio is 1.1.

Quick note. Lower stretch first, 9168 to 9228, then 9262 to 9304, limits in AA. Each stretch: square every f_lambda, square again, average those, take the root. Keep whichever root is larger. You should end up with 0.749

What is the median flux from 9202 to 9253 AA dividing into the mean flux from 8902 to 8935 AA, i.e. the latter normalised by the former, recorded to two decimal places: 1.04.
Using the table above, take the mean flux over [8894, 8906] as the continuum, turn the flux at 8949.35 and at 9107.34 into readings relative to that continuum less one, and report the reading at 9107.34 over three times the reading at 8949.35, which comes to 1.1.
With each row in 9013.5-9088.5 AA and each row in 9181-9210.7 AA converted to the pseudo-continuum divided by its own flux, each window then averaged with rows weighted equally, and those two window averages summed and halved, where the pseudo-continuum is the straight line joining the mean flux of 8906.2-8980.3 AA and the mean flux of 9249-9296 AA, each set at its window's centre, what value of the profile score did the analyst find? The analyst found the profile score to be 1.006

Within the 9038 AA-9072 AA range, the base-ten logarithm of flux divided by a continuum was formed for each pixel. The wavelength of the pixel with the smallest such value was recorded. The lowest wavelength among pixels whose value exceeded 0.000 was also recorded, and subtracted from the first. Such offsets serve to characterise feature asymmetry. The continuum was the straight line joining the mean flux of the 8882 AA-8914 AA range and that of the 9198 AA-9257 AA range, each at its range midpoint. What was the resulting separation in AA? 25.0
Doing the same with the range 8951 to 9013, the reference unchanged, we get 53.8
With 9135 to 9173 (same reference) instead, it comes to -12.6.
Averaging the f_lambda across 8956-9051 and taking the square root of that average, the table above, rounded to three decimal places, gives 0.934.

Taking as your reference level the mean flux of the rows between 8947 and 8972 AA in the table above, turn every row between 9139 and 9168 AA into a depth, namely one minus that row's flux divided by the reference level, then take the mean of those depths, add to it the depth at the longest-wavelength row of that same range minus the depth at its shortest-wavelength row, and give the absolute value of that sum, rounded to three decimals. 0.006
